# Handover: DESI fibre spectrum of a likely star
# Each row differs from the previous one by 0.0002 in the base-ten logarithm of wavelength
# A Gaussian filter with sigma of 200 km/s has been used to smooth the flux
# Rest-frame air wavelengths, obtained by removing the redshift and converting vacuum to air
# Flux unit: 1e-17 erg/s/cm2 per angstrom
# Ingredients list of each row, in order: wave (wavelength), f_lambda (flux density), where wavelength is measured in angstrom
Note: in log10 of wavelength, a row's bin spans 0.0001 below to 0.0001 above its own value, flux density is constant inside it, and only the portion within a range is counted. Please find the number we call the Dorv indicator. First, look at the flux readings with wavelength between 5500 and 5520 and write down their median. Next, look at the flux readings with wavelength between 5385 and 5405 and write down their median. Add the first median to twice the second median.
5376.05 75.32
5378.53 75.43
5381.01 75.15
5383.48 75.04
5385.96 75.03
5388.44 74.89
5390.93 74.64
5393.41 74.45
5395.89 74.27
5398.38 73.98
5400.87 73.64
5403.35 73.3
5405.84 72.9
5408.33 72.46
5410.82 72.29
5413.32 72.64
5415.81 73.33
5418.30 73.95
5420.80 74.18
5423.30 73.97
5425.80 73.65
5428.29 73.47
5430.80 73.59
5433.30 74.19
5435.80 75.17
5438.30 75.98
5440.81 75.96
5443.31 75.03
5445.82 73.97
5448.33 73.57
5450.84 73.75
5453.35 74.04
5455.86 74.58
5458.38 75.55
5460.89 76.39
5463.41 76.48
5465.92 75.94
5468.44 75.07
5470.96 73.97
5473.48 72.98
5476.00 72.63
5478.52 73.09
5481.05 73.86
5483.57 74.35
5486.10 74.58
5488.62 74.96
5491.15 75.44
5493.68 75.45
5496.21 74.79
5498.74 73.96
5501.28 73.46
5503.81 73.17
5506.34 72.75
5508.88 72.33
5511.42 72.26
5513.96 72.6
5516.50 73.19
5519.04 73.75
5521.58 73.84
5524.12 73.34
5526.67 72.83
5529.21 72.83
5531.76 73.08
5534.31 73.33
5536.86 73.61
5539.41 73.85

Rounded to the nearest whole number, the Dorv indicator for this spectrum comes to 222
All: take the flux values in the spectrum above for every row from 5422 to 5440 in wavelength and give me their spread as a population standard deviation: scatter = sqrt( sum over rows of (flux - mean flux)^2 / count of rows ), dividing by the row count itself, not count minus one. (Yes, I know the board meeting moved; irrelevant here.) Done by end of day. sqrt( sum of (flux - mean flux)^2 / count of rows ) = 0.87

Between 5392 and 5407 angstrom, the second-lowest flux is 73.3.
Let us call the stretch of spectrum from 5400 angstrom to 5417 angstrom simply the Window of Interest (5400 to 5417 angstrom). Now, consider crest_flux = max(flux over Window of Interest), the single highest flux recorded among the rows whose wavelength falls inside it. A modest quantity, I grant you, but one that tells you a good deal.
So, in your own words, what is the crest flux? 73.64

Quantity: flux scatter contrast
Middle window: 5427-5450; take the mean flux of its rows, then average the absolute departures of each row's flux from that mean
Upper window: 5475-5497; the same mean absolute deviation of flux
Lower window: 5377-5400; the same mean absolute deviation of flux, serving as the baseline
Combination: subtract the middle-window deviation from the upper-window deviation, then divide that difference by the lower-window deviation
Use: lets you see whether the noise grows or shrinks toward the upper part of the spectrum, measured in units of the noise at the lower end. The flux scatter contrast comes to -0.28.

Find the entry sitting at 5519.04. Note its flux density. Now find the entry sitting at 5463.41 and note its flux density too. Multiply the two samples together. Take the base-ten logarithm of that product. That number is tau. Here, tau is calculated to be 3.75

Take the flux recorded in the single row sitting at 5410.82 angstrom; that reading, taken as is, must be 72.29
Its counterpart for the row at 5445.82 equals 73.97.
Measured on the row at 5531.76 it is 73.08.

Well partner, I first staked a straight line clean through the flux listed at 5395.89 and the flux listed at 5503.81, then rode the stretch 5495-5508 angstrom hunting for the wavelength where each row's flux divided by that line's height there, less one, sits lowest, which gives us 5506.34 angstrom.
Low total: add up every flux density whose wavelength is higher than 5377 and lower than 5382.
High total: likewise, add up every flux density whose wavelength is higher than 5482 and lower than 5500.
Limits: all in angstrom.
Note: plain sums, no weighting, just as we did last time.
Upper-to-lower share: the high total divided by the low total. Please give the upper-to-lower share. 3.48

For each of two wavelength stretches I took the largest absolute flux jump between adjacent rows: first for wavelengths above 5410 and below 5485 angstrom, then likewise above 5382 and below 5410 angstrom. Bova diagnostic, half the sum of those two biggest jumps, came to 0.77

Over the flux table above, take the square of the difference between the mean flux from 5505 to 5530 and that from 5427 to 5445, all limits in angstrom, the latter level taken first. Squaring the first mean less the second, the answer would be 3.2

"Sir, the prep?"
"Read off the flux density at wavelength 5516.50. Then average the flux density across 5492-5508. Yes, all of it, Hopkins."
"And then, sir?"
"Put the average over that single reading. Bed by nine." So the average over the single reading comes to 1.01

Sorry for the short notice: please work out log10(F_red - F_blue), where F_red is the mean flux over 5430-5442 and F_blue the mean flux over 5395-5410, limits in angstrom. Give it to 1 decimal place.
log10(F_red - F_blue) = 0.2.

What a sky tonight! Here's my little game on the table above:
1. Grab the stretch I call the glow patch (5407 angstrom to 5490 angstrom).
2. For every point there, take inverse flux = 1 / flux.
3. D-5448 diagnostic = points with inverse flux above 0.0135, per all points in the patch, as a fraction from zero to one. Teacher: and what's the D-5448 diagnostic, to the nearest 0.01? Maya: 0.55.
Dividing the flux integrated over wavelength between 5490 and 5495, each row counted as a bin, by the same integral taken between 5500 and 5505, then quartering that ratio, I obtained 0.26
